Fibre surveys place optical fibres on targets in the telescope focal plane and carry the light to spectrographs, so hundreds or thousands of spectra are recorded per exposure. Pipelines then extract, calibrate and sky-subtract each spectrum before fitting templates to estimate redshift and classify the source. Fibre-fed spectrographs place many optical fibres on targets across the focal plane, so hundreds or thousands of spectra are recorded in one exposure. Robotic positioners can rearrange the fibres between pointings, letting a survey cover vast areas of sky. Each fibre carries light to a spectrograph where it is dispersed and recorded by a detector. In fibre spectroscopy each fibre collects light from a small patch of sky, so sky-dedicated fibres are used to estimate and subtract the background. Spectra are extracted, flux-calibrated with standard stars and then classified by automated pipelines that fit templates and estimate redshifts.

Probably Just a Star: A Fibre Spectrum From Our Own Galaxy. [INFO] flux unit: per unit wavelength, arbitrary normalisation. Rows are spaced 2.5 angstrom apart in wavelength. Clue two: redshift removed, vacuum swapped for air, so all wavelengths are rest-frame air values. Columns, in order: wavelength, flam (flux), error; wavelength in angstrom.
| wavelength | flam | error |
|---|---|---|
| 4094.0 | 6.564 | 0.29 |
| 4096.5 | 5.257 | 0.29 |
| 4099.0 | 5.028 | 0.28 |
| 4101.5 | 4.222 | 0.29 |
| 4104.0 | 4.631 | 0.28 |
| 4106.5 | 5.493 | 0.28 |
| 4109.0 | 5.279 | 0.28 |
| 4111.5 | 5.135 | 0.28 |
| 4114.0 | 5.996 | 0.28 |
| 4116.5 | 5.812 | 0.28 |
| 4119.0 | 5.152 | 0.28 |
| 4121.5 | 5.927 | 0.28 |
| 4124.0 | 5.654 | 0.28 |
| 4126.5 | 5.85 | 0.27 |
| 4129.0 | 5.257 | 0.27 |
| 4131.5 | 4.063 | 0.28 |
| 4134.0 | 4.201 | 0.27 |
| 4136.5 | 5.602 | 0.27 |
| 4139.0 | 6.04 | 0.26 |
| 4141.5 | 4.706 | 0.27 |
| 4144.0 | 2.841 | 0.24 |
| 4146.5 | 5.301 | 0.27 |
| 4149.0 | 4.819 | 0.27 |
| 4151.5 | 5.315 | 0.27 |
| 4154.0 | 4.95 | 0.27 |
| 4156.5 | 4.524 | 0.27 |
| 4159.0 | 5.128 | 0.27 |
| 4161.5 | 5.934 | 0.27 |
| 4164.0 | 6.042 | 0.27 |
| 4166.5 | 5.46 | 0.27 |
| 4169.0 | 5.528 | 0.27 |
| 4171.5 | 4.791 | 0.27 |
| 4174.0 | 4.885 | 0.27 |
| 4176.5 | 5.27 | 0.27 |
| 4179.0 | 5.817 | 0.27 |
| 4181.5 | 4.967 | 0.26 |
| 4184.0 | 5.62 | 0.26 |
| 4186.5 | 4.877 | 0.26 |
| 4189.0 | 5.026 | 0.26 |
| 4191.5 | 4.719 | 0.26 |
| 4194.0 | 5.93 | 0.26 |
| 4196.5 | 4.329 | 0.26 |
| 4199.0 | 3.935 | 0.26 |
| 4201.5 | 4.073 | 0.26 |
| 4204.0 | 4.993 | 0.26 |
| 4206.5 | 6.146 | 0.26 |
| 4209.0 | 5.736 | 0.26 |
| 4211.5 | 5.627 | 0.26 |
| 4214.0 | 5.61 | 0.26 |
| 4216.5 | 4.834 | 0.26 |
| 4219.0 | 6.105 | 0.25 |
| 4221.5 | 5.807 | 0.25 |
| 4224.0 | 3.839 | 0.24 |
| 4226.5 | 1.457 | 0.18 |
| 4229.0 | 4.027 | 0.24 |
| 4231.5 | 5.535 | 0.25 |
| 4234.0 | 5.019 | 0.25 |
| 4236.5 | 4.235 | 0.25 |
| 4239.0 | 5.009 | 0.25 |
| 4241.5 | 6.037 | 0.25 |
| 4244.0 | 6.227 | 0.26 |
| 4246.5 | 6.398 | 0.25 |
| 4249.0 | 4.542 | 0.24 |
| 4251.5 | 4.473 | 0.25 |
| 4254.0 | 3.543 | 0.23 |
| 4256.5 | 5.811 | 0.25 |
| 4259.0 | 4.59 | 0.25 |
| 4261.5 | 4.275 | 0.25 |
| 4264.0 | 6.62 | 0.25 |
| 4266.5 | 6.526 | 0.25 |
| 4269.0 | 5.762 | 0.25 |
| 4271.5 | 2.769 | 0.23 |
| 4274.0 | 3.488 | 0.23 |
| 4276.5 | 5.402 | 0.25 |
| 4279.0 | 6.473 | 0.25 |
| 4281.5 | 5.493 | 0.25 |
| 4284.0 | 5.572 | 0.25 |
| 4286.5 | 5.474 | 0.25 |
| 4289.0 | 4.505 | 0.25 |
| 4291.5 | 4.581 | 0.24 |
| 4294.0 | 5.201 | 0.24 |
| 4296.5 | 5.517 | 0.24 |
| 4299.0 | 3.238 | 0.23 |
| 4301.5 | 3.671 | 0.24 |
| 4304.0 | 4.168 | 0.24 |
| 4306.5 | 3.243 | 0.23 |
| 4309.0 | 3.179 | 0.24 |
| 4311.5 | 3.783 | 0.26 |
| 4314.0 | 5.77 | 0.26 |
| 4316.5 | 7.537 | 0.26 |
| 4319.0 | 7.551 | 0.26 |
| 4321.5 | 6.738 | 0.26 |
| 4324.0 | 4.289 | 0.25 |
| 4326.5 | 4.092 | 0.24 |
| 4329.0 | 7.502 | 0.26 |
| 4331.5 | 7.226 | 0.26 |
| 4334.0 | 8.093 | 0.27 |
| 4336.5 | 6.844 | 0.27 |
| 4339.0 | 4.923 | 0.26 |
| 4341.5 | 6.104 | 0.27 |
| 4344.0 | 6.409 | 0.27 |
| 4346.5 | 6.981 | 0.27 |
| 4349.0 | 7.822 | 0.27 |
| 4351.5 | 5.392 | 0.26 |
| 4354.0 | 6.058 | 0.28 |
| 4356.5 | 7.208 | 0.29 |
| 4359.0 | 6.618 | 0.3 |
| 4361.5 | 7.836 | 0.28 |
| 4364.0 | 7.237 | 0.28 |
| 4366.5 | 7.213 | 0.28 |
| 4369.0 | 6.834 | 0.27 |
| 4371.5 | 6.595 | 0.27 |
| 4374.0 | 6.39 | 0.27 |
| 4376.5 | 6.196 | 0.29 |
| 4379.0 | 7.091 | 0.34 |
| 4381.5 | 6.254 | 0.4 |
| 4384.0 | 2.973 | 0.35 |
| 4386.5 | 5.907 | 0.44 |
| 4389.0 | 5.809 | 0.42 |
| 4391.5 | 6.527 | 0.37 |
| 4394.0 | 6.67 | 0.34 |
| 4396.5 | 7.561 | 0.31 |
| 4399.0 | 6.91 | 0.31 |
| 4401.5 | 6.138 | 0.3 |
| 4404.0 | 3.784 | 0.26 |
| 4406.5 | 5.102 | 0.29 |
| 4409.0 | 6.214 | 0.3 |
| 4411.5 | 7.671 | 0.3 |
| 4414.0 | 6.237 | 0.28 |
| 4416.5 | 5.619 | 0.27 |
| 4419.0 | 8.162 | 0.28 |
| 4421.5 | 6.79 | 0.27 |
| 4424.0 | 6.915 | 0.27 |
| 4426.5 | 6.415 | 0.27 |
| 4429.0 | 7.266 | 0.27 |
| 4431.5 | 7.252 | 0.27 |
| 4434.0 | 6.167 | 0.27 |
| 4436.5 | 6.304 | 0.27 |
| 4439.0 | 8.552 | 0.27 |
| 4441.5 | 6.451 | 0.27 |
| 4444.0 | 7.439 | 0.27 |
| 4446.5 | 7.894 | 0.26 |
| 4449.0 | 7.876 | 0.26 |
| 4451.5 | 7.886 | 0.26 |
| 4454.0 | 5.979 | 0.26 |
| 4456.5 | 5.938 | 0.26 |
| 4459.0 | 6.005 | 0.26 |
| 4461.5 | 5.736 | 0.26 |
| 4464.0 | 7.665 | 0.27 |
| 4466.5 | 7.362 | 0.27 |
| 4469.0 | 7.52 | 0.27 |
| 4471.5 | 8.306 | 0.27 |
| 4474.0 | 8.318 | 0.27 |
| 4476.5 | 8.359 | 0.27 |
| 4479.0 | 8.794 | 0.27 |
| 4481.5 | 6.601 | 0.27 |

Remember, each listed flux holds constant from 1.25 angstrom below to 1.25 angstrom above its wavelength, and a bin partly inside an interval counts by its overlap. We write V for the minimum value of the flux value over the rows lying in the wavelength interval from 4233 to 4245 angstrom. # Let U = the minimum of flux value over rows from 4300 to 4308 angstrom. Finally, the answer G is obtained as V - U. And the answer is 1.0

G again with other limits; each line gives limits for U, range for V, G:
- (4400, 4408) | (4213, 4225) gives 0.1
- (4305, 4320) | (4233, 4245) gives 1.1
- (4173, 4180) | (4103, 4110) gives -0.3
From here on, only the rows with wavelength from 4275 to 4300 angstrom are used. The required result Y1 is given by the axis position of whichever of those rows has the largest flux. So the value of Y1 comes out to 4279.0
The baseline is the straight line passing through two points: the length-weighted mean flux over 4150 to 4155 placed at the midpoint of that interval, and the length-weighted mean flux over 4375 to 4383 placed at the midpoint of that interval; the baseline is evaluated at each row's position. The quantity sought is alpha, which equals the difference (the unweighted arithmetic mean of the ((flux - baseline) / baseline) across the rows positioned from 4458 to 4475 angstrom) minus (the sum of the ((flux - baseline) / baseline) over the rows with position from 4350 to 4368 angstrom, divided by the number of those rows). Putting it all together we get -0.025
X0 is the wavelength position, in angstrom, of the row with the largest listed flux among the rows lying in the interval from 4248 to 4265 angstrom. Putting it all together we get 4264.0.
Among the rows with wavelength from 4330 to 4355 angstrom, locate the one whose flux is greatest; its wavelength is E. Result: 4334.0 angstrom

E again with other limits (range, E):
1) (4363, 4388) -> 4364.0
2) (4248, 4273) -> 4264.0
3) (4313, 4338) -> 4334.0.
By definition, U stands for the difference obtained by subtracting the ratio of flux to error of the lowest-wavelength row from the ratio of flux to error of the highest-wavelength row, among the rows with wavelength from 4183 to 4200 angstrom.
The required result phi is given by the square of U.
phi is 42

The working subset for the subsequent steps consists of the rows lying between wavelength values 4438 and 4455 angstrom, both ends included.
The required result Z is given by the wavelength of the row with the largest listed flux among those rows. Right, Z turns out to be 4439.0 angstrom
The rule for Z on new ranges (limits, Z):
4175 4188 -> 4179.0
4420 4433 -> 4429.0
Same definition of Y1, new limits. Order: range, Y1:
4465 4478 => 4476.5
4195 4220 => 4206.5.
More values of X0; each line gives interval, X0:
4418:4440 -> 4439.0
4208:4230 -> 4219.0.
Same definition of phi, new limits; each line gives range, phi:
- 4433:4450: 56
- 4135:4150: 8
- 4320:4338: 0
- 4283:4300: 67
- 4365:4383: 103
